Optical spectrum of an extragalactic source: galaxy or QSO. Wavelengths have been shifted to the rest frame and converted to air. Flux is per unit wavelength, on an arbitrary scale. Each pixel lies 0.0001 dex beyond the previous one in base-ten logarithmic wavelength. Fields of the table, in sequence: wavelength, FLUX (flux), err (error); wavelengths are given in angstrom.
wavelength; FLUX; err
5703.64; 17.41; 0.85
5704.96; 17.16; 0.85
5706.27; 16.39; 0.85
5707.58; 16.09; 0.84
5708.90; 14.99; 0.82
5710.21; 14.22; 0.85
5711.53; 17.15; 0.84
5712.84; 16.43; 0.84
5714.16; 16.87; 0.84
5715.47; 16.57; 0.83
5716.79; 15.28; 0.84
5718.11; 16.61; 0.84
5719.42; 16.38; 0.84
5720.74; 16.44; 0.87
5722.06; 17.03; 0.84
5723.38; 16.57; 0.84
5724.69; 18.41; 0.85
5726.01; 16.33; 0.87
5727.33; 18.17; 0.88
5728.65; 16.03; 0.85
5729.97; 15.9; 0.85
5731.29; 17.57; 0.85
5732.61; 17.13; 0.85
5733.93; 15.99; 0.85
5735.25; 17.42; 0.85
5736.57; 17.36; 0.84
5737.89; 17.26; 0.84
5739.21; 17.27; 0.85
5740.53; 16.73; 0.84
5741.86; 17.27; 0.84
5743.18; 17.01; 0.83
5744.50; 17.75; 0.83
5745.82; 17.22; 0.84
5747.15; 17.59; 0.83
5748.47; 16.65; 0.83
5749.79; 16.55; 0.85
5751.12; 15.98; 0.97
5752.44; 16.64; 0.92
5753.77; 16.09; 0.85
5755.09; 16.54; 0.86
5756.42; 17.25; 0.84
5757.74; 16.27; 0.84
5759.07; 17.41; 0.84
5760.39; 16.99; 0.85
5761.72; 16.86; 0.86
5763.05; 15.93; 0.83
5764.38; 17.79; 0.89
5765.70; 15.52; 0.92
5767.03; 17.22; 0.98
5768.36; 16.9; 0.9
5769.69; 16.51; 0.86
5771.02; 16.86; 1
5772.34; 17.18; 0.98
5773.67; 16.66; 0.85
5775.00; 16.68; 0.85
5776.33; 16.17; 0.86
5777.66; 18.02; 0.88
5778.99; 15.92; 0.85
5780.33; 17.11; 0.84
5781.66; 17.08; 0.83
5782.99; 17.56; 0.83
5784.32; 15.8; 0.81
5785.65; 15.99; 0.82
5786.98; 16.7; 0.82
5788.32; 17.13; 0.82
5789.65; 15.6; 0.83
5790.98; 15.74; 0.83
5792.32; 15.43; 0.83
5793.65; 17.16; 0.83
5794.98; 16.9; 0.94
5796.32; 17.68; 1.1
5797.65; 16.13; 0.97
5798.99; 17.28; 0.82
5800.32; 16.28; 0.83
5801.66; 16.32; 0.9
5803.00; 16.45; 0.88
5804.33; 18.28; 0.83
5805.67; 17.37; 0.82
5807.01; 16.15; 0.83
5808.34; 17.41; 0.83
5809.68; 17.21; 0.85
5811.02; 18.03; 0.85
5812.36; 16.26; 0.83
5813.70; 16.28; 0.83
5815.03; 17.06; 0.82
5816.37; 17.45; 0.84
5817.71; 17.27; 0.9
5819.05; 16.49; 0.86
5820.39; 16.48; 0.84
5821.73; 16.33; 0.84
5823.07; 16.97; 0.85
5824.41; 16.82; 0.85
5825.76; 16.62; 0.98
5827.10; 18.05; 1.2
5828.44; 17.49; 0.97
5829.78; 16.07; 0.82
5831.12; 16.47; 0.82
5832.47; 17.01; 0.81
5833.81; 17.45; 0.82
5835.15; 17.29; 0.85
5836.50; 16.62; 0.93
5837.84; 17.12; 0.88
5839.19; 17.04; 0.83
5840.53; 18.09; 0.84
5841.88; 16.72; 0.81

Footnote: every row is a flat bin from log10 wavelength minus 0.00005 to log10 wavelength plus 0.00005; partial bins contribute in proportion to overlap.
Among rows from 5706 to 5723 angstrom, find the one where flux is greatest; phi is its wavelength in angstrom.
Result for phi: 5711.53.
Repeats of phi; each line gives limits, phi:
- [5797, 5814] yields 5804.33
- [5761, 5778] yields 5777.66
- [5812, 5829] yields 5827.10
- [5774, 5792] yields 5777.66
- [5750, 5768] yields 5764.38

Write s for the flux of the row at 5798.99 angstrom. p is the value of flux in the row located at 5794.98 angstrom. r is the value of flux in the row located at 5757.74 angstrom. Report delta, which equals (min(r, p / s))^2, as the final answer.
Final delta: 0.96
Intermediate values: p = 16.9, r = 16.27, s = 17.28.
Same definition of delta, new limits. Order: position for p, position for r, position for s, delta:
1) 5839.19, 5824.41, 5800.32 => 1.10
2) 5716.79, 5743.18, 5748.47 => 0.84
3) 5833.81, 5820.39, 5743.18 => 1.05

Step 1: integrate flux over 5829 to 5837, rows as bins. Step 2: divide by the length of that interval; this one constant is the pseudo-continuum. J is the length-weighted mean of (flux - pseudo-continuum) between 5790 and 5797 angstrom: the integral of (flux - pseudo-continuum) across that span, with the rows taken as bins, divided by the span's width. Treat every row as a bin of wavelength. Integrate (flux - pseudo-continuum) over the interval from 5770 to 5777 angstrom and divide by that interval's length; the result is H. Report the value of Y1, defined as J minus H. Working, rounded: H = -0.13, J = -0.29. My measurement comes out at -0.16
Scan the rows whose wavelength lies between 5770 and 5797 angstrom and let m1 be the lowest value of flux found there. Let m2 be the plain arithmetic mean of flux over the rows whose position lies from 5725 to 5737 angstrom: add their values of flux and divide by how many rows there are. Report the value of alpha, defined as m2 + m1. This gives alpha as 32.3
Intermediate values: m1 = 15.43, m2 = 16.9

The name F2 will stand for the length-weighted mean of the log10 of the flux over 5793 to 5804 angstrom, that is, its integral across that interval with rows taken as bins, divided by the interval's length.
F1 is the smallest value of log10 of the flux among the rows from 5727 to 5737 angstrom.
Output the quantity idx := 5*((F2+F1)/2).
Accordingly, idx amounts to 6.07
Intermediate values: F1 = 1.201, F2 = 1.23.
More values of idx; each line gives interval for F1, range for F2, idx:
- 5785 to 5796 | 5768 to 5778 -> 6.04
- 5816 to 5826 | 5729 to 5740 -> 6.11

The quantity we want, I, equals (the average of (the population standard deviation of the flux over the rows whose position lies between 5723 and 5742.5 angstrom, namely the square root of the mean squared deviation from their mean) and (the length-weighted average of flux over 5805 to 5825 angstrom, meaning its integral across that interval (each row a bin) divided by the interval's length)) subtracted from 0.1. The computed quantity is -8.72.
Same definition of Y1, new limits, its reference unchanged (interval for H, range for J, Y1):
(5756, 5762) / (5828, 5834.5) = -0.07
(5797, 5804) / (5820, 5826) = 0.07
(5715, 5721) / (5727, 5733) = 0.65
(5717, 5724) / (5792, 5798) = 0.24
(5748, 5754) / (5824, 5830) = 0.69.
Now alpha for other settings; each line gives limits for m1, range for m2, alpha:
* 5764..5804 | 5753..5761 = 32.2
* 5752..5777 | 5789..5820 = 32.3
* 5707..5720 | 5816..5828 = 31.2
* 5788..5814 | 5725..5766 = 32.3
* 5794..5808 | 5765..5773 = 32.8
